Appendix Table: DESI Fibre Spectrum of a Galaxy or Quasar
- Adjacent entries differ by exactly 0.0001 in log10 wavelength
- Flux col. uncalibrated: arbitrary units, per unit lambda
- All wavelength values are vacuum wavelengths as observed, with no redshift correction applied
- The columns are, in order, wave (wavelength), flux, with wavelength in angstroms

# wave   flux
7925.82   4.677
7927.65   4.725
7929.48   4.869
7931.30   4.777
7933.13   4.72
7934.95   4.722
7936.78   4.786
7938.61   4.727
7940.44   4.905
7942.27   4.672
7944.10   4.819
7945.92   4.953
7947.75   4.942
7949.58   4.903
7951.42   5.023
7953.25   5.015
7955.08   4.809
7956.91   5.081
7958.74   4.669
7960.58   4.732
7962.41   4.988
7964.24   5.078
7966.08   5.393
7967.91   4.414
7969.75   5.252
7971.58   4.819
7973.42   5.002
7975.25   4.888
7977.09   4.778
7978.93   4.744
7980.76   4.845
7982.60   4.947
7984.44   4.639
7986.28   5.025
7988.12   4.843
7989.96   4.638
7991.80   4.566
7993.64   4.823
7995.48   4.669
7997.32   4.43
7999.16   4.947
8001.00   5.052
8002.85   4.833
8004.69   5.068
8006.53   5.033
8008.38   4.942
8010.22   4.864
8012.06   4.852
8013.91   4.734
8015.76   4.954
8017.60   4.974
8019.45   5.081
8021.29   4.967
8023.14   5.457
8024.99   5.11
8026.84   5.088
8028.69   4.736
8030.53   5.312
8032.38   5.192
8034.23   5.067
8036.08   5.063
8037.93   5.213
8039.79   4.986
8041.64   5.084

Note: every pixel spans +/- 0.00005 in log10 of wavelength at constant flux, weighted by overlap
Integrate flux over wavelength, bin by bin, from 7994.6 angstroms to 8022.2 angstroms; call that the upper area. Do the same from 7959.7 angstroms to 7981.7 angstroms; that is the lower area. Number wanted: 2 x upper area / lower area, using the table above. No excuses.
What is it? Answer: 2.5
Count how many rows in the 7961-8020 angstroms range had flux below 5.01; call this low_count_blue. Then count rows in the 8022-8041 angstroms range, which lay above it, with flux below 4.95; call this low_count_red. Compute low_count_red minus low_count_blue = -23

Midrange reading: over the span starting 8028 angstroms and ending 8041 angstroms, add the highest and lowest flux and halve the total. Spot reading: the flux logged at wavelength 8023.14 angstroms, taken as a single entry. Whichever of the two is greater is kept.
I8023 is 5.46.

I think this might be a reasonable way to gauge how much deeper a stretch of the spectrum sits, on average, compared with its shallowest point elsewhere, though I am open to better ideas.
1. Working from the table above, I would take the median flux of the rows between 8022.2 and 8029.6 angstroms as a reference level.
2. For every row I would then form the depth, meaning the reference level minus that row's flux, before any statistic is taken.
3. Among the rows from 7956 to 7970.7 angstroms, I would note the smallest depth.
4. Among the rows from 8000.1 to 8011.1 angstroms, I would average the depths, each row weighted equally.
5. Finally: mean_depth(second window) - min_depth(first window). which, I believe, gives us 0.43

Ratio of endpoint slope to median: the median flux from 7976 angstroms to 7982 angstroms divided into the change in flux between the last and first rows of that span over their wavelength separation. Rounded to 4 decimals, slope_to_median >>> 0.0038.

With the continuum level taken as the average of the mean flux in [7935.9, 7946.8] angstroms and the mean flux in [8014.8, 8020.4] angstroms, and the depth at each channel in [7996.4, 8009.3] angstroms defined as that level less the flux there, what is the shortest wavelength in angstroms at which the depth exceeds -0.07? 7997.32 angstroms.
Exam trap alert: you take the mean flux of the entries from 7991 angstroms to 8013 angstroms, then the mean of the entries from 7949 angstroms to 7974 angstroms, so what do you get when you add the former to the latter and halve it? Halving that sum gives 4.89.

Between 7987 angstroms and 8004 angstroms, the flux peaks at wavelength 8001.00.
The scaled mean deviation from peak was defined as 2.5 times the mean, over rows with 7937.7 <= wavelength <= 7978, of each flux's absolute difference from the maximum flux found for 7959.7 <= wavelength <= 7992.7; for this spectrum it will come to 1.23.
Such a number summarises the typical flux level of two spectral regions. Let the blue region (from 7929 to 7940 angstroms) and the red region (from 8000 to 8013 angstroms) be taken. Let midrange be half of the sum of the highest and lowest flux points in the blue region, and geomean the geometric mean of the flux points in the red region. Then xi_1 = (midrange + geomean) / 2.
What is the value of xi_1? 4.871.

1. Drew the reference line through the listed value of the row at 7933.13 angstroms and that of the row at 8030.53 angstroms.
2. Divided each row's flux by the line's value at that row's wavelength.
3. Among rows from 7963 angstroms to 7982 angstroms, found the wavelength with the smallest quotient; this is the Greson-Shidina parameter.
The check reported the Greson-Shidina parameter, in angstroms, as 7967.91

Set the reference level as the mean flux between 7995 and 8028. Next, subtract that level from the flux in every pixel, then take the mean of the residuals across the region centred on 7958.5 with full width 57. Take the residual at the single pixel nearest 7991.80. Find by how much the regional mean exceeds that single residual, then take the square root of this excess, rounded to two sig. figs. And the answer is 0.55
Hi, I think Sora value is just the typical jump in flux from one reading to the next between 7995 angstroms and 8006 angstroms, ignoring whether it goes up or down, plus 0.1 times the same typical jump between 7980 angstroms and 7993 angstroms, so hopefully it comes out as 0.28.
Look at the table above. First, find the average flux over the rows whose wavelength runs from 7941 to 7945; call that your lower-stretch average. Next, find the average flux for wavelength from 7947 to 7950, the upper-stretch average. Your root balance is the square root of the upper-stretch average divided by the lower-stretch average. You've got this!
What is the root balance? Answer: 1.02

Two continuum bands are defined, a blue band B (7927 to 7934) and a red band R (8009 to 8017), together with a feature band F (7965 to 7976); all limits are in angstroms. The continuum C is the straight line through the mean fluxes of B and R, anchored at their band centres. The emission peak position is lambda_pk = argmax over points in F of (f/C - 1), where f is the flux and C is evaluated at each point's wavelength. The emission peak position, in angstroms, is 7966.08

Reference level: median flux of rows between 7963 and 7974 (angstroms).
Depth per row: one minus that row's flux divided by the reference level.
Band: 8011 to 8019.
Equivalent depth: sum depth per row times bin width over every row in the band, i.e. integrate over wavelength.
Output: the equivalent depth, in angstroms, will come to 0.24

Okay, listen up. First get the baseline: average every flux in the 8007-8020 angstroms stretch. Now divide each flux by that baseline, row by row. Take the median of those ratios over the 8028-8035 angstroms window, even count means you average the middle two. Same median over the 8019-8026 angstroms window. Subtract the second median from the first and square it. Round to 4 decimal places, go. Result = 0.0000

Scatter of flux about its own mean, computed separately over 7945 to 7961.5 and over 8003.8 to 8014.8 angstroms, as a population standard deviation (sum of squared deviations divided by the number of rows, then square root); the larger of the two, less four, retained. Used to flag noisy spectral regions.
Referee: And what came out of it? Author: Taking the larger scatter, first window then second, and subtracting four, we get -3.87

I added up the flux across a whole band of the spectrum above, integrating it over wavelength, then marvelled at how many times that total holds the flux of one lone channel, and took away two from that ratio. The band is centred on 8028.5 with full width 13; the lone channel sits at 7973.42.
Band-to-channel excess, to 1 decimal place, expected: 11.3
